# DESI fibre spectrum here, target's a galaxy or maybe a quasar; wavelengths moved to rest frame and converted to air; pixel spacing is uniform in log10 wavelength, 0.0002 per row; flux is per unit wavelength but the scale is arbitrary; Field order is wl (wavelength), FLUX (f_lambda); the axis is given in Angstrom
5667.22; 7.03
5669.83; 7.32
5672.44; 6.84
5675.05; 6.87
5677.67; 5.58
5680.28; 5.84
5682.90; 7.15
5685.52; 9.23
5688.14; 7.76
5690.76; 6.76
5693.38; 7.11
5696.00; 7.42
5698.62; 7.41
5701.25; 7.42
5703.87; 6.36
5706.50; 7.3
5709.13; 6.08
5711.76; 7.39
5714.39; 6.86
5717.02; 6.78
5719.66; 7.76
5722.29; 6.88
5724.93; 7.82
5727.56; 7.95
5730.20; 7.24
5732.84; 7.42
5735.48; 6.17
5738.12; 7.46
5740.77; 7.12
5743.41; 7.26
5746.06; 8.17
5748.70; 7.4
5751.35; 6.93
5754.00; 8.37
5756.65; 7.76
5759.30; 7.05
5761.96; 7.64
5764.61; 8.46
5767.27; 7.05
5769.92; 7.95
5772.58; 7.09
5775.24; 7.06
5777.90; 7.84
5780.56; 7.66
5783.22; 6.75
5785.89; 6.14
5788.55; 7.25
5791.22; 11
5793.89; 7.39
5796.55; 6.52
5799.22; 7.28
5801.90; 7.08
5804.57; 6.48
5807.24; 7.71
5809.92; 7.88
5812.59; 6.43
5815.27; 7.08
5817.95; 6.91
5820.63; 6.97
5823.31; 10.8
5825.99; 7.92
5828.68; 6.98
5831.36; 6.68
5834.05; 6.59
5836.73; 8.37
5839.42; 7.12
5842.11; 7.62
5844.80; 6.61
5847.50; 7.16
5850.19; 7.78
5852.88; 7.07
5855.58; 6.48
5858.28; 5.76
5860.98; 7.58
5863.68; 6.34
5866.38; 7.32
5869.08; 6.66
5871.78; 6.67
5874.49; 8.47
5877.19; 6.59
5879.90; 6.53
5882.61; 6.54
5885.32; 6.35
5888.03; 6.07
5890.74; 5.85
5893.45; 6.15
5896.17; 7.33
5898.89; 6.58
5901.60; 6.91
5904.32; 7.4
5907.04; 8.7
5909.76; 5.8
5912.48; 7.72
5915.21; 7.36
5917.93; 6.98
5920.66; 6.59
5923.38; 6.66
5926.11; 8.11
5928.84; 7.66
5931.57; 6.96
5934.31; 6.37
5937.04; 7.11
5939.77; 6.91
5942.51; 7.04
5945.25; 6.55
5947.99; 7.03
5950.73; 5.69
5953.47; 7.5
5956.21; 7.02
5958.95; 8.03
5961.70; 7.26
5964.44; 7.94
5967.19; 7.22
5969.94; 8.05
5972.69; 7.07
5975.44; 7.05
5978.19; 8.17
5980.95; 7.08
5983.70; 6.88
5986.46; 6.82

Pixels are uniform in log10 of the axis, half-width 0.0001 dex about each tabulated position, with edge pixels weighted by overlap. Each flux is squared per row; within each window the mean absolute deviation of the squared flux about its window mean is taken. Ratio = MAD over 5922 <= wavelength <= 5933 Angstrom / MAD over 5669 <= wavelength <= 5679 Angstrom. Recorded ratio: 1.17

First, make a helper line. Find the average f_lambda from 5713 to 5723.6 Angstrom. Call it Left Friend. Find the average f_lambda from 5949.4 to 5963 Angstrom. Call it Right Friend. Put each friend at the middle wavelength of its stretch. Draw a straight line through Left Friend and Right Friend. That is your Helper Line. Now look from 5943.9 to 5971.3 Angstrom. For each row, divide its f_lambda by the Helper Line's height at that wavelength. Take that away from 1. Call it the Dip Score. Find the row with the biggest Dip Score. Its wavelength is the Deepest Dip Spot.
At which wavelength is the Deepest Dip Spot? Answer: 5950.73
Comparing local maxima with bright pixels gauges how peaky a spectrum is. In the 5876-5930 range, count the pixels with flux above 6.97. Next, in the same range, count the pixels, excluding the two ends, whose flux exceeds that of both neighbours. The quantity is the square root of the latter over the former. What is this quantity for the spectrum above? 0.79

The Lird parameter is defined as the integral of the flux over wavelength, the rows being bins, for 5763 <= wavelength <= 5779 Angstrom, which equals 121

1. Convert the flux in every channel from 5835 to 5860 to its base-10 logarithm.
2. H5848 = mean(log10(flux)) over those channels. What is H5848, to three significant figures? 0.849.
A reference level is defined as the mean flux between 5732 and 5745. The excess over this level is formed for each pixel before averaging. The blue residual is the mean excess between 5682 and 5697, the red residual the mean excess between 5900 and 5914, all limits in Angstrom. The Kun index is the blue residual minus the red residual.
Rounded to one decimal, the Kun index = 0.3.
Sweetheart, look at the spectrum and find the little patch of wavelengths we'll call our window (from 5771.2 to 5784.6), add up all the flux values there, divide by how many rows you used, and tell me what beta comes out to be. 7.28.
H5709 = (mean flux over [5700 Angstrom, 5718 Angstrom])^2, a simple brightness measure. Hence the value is 47.4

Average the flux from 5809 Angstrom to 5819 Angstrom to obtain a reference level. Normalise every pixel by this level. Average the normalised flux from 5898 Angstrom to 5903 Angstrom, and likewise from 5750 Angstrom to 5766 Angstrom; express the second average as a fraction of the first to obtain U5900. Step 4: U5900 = 1.14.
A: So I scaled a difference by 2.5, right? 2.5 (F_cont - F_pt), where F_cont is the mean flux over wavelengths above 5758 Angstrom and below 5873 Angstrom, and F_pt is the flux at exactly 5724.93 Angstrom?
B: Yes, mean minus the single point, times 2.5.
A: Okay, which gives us -1.3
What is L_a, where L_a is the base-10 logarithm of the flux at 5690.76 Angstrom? 0.83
